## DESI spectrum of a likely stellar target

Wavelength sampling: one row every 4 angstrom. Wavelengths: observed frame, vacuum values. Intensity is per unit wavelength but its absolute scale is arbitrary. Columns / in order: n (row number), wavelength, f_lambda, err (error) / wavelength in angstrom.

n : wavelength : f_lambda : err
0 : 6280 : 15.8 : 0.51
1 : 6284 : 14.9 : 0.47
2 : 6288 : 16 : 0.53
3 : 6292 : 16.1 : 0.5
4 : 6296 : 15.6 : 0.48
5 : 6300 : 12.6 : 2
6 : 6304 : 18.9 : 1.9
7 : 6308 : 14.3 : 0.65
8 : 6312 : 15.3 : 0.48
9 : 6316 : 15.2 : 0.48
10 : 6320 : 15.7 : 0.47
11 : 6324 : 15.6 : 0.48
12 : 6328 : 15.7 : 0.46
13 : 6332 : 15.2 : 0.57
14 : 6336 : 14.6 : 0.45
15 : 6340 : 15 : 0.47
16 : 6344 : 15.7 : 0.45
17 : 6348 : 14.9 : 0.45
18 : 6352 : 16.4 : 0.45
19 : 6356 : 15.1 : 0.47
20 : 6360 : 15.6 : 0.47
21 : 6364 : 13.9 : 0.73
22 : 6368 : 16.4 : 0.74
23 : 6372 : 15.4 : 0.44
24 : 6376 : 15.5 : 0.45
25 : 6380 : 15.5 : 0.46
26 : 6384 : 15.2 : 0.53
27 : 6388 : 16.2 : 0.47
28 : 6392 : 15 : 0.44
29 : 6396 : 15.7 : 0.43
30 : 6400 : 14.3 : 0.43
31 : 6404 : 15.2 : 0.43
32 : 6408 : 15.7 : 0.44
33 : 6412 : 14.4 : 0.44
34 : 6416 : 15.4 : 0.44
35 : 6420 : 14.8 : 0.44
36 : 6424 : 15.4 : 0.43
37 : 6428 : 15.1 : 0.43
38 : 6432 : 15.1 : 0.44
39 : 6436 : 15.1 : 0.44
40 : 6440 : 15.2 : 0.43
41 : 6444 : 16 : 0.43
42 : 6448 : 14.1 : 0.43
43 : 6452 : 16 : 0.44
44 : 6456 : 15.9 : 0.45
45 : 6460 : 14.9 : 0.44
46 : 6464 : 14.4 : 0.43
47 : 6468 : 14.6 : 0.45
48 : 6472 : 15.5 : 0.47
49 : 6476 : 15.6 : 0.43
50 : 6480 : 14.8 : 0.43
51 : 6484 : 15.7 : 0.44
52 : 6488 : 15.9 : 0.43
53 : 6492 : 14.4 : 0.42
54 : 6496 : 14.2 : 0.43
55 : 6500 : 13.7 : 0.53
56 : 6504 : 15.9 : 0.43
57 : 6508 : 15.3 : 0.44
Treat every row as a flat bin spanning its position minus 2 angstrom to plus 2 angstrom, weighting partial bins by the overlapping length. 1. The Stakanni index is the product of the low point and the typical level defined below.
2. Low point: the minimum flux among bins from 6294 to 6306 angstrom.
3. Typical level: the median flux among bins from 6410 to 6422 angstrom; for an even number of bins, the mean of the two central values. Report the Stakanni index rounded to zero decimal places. 186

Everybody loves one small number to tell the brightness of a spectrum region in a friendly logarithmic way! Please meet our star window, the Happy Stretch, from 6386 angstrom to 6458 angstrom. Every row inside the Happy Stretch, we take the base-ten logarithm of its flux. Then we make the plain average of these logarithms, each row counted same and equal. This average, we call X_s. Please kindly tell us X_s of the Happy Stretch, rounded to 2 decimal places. 1.18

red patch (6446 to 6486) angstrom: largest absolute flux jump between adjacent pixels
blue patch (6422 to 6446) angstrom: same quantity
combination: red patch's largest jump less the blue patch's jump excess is 1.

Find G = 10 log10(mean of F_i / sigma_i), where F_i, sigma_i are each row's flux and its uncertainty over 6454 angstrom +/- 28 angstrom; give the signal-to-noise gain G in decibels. 15.4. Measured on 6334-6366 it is 15.0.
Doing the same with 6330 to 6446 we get 15.2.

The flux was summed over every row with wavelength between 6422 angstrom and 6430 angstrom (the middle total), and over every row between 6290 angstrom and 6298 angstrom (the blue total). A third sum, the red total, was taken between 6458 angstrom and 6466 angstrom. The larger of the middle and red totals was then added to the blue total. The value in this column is 62.2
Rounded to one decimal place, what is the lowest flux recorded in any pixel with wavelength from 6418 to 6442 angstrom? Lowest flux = 14.8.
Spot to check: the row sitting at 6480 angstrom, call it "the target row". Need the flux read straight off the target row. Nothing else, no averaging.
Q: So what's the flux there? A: 14.8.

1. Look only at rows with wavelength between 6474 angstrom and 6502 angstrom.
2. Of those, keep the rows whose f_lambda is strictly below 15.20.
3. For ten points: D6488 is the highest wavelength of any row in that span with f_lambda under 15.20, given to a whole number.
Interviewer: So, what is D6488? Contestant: 6500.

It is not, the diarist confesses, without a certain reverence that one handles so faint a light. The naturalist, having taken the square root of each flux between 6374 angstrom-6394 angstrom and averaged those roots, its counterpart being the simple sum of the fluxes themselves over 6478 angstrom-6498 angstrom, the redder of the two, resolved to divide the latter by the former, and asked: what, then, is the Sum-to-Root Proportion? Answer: 19.1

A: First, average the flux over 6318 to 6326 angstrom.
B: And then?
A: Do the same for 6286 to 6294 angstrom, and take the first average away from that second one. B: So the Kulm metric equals 0.40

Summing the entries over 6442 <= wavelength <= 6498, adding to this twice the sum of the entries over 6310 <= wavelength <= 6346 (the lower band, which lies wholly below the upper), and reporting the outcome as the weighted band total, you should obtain 488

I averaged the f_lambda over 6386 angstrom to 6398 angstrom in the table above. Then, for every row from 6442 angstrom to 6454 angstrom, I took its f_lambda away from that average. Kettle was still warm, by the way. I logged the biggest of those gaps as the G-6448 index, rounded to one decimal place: 1.5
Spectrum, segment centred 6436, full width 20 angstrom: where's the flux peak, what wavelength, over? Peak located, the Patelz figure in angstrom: 6444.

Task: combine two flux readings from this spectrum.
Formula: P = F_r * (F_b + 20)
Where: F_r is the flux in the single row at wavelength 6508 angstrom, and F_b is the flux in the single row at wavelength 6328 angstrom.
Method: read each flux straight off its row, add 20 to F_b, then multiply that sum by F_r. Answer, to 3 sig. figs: 546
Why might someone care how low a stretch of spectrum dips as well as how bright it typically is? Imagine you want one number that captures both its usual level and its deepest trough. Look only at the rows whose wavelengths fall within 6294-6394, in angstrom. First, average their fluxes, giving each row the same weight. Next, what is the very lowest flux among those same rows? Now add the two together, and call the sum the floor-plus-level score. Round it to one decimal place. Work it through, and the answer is 28.0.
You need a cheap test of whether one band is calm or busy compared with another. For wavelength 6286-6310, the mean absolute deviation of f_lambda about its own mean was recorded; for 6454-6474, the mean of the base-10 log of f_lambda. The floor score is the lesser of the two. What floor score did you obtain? 1.18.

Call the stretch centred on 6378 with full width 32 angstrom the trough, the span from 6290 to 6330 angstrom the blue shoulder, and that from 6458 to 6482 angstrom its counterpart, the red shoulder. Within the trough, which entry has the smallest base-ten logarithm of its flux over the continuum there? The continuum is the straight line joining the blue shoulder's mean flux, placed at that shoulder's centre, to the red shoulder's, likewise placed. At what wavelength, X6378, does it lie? 6364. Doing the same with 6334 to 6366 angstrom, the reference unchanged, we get 6364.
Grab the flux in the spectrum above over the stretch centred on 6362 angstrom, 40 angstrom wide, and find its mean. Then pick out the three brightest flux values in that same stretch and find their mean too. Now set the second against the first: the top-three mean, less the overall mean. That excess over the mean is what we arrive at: 0.73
